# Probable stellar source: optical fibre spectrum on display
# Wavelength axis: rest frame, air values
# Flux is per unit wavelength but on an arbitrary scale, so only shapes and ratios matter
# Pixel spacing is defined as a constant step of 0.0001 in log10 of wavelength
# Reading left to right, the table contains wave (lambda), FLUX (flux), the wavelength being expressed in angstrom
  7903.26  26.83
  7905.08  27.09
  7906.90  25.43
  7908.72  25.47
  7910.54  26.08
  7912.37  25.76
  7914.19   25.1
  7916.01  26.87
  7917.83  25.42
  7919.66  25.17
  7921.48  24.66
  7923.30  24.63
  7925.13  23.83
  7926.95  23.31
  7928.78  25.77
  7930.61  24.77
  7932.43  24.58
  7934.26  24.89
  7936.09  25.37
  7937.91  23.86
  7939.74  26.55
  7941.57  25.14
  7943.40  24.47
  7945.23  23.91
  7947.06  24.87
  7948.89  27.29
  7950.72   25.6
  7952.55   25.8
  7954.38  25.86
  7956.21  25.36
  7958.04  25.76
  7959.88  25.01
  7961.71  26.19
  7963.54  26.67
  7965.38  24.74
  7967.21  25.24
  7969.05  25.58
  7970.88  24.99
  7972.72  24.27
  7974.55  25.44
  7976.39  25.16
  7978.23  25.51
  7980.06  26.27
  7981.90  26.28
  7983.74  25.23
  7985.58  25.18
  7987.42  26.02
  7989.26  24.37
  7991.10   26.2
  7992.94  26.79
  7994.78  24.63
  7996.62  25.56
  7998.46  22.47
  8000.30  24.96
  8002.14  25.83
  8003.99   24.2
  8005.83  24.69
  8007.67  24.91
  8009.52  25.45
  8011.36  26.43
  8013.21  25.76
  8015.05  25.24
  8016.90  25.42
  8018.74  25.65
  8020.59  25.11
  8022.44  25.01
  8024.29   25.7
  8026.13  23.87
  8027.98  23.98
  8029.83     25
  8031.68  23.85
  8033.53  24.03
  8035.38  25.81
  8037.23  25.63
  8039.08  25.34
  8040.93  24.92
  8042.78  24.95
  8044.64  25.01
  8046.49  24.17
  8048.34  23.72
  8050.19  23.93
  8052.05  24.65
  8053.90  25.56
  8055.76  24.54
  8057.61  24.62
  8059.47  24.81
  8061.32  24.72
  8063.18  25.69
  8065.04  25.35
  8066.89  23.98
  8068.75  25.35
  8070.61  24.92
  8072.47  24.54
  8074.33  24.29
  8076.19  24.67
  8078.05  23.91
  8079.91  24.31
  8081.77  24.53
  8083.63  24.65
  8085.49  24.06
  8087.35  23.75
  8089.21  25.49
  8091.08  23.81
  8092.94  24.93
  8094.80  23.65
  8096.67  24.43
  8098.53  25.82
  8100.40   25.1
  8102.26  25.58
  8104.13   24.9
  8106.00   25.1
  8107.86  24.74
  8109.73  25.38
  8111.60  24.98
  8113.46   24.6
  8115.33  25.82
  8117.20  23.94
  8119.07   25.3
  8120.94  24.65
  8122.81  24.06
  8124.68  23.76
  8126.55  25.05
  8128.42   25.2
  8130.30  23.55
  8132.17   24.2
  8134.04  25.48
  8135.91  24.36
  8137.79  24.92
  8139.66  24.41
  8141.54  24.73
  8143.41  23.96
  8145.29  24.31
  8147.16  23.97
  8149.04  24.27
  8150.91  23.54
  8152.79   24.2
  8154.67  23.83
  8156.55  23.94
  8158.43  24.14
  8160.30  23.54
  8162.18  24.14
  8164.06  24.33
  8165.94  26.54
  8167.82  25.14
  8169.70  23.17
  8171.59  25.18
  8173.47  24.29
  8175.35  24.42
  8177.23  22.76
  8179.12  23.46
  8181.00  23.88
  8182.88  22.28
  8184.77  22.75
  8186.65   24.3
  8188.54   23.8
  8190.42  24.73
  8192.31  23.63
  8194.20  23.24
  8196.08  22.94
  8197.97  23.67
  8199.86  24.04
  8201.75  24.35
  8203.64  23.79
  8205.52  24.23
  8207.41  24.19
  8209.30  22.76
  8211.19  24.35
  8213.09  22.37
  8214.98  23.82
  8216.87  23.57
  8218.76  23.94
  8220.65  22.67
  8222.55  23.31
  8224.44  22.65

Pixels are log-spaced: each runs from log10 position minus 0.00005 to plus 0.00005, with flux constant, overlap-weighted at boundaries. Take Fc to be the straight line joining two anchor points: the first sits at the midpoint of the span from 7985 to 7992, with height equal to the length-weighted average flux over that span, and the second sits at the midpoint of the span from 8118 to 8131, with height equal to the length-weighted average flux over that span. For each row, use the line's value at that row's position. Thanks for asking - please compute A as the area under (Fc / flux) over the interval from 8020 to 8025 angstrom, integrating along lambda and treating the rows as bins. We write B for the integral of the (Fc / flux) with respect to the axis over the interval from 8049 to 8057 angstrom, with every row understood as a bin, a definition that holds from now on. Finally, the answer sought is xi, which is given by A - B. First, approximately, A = 5.0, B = 8.1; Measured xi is -3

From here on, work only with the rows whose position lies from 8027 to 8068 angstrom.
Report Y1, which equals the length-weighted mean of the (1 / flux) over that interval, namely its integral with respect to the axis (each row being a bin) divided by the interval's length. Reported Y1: 0.0404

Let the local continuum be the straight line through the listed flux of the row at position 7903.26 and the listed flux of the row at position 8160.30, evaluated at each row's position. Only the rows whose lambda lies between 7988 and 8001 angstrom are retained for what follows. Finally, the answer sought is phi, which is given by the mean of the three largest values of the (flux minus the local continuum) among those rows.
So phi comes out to 0.5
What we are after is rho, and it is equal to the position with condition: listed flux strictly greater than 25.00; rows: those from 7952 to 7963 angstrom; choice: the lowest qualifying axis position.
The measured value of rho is 7952.55 angstrom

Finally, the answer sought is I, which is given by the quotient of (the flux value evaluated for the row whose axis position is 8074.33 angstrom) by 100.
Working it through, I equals 0.243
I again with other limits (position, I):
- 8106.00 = 0.251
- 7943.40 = 0.245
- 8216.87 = 0.236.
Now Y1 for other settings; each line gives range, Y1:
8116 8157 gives 0.0411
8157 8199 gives 0.0419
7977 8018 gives 0.0395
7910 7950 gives 0.0399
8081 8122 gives 0.0404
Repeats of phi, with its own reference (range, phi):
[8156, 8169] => 1.9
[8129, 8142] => 1.2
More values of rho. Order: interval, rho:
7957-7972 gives 7958.04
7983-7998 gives 7983.74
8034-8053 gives 8035.38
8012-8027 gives 8013.21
